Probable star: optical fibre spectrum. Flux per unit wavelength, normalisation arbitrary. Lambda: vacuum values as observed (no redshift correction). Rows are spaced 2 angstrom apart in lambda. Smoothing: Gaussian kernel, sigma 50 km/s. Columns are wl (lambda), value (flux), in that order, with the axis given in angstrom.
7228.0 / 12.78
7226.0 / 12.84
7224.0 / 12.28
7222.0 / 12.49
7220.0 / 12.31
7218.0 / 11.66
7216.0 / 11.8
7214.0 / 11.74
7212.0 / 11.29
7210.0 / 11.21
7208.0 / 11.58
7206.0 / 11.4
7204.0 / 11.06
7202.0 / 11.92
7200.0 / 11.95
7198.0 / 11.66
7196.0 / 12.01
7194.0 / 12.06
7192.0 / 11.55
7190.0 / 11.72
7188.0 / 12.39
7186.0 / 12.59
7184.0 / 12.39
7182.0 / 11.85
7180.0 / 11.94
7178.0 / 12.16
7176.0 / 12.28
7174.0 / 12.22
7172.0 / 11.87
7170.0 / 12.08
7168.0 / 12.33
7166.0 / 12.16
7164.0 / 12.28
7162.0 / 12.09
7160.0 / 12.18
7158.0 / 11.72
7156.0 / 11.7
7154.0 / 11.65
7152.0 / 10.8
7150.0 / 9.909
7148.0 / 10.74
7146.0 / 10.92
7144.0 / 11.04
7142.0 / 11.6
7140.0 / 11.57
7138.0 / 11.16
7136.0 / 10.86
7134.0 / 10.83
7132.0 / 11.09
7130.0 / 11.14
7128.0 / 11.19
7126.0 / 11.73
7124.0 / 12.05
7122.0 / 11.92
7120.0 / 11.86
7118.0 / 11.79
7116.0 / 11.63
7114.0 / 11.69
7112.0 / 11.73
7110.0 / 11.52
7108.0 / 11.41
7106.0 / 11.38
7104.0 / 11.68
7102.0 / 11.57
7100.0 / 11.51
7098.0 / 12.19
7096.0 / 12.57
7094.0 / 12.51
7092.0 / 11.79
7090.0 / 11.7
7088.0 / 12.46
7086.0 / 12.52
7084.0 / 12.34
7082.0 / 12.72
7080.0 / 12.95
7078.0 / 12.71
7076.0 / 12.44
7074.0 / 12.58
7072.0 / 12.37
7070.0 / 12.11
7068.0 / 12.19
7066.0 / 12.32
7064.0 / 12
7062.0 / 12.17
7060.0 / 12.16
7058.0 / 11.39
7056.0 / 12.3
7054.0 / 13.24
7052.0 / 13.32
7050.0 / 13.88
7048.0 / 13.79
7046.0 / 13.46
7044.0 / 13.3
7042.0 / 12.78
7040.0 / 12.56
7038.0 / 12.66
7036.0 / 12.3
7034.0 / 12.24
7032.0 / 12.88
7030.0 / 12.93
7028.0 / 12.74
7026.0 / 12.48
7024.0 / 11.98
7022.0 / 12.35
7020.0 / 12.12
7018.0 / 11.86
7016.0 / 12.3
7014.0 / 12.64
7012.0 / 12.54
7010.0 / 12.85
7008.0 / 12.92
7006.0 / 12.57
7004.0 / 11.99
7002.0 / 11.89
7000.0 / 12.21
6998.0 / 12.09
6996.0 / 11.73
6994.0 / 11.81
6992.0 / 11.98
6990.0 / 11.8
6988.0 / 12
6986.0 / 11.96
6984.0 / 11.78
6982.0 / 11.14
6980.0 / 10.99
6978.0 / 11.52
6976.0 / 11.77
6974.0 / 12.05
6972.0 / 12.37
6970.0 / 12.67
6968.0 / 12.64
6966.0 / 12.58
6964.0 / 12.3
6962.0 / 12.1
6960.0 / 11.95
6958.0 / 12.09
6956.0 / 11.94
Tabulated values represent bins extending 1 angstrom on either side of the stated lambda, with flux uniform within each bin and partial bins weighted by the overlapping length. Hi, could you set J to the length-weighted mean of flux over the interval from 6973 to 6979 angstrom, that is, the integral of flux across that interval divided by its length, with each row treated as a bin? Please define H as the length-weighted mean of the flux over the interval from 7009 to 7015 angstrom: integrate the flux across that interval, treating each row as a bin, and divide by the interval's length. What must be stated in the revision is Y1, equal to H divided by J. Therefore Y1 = 1.08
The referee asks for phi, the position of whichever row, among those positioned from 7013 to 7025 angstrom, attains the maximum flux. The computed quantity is 7014.0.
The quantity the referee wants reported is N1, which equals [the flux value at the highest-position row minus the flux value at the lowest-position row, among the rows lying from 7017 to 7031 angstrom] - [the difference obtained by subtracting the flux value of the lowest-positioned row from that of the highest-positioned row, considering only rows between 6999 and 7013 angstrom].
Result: 0.7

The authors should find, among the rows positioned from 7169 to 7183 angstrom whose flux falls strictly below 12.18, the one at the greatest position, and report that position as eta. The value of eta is 7182.0 angstrom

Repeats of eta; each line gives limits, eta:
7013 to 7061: 7060.0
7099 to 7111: 7110.0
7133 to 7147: 7146.0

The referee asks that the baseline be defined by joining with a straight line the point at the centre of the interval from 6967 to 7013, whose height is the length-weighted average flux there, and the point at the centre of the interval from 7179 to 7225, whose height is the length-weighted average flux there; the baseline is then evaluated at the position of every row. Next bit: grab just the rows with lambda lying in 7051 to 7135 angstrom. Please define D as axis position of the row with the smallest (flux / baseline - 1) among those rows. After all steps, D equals 7134.0 angstrom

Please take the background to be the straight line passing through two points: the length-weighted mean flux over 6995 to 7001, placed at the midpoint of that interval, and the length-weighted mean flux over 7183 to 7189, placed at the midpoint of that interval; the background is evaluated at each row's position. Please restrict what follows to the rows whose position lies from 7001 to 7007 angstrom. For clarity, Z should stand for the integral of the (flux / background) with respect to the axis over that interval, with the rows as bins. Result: 6.1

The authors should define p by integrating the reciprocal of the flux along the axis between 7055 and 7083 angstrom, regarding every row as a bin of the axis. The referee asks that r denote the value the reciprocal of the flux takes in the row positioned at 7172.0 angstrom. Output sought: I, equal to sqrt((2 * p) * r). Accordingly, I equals 0.62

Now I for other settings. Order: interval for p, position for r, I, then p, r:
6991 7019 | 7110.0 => 0.63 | 2.29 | 0.0868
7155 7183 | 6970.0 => 0.61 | 2.32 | 0.0789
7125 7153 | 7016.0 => 0.64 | 2.54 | 0.0813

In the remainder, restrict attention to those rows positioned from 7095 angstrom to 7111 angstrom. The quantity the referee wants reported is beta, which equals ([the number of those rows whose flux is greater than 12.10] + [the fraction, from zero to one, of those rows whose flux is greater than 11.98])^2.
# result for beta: 5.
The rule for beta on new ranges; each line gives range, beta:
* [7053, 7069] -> 47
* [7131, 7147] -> 0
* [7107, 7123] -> 0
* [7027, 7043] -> 81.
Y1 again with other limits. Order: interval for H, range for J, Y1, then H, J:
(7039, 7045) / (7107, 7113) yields 1.11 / 12.9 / 11.6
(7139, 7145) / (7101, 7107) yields 0.99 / 11.4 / 11.5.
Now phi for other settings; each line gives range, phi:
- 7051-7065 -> 7052.0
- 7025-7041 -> 7030.0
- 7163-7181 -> 7168.0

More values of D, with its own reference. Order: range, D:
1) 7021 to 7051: 7024.0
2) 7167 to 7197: 7192.0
